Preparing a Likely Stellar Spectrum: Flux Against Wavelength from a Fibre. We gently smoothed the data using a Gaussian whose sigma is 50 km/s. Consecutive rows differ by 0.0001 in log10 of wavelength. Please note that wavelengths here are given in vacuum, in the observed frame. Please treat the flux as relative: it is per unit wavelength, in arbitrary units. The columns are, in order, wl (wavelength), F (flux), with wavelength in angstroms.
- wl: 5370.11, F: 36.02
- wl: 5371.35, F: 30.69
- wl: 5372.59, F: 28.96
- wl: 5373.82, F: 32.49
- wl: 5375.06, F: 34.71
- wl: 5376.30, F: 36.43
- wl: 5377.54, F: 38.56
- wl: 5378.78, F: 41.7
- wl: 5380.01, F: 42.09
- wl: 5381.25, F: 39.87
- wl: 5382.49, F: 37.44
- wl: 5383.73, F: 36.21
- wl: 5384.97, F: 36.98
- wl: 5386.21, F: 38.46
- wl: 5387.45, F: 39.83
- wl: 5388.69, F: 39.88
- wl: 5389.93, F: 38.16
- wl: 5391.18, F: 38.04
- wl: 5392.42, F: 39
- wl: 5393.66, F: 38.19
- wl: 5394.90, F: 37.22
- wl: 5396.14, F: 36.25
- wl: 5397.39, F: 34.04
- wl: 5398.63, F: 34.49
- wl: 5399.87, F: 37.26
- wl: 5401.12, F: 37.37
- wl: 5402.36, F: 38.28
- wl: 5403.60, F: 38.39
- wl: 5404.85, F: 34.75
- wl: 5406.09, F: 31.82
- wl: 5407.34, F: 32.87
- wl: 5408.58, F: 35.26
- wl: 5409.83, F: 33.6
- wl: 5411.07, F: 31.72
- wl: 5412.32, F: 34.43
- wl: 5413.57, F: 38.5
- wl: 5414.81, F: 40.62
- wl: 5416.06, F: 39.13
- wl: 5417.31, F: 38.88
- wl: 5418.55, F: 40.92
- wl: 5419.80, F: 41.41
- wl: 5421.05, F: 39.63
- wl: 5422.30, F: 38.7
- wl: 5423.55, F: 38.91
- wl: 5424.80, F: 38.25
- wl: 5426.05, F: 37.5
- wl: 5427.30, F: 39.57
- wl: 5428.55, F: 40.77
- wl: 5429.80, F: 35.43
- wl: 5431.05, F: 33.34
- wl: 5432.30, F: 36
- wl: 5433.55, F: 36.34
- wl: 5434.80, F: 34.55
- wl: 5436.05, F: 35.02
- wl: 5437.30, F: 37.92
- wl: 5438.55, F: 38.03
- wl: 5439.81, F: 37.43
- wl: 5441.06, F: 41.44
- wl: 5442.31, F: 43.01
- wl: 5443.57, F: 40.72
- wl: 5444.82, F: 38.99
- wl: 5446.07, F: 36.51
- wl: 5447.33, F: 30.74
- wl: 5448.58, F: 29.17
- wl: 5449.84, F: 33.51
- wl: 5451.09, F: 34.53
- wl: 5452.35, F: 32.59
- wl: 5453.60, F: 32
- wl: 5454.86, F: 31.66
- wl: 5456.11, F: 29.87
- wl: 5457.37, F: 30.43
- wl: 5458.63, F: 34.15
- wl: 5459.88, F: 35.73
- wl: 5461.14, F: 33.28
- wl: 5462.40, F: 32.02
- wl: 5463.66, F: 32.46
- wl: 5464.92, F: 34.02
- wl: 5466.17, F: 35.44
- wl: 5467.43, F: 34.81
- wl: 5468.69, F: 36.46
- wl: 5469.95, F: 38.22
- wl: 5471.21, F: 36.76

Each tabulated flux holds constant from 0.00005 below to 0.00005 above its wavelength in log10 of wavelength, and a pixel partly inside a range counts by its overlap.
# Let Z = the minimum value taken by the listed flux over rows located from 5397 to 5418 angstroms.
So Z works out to 31.72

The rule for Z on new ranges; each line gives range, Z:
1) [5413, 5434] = 33.34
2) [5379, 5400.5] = 34.04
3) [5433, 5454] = 29.17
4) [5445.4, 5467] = 29.17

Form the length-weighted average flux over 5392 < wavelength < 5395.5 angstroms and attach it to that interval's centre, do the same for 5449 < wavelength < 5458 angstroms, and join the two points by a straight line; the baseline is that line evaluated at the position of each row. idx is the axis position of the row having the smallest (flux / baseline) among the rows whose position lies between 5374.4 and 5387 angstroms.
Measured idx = 5375.06 angstroms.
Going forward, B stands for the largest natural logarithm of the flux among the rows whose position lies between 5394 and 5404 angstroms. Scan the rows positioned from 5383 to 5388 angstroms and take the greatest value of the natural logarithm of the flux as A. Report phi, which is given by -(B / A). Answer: -0.990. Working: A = 3.68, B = 3.648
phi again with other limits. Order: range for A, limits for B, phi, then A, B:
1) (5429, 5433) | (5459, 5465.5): -0.998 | 3.58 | 3.576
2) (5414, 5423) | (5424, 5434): -0.996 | 3.72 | 3.708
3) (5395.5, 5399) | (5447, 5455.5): -0.986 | 3.59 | 3.542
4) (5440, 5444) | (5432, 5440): -0.967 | 3.76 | 3.638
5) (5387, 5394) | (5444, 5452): -0.994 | 3.69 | 3.663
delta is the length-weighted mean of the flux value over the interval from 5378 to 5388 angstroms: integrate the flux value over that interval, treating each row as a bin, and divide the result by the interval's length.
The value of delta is 39.1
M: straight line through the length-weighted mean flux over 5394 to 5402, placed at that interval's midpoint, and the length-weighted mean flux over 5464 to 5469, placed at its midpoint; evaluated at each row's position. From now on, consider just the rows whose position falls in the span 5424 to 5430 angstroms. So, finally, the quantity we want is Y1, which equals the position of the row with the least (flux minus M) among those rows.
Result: 5429.80 angstroms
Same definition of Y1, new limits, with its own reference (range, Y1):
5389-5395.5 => 5394.90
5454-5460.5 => 5456.11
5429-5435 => 5431.05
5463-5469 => 5463.66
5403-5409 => 5406.09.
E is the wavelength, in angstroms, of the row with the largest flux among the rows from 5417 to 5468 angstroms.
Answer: 5442.31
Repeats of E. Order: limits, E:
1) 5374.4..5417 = 5380.01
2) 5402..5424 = 5419.80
